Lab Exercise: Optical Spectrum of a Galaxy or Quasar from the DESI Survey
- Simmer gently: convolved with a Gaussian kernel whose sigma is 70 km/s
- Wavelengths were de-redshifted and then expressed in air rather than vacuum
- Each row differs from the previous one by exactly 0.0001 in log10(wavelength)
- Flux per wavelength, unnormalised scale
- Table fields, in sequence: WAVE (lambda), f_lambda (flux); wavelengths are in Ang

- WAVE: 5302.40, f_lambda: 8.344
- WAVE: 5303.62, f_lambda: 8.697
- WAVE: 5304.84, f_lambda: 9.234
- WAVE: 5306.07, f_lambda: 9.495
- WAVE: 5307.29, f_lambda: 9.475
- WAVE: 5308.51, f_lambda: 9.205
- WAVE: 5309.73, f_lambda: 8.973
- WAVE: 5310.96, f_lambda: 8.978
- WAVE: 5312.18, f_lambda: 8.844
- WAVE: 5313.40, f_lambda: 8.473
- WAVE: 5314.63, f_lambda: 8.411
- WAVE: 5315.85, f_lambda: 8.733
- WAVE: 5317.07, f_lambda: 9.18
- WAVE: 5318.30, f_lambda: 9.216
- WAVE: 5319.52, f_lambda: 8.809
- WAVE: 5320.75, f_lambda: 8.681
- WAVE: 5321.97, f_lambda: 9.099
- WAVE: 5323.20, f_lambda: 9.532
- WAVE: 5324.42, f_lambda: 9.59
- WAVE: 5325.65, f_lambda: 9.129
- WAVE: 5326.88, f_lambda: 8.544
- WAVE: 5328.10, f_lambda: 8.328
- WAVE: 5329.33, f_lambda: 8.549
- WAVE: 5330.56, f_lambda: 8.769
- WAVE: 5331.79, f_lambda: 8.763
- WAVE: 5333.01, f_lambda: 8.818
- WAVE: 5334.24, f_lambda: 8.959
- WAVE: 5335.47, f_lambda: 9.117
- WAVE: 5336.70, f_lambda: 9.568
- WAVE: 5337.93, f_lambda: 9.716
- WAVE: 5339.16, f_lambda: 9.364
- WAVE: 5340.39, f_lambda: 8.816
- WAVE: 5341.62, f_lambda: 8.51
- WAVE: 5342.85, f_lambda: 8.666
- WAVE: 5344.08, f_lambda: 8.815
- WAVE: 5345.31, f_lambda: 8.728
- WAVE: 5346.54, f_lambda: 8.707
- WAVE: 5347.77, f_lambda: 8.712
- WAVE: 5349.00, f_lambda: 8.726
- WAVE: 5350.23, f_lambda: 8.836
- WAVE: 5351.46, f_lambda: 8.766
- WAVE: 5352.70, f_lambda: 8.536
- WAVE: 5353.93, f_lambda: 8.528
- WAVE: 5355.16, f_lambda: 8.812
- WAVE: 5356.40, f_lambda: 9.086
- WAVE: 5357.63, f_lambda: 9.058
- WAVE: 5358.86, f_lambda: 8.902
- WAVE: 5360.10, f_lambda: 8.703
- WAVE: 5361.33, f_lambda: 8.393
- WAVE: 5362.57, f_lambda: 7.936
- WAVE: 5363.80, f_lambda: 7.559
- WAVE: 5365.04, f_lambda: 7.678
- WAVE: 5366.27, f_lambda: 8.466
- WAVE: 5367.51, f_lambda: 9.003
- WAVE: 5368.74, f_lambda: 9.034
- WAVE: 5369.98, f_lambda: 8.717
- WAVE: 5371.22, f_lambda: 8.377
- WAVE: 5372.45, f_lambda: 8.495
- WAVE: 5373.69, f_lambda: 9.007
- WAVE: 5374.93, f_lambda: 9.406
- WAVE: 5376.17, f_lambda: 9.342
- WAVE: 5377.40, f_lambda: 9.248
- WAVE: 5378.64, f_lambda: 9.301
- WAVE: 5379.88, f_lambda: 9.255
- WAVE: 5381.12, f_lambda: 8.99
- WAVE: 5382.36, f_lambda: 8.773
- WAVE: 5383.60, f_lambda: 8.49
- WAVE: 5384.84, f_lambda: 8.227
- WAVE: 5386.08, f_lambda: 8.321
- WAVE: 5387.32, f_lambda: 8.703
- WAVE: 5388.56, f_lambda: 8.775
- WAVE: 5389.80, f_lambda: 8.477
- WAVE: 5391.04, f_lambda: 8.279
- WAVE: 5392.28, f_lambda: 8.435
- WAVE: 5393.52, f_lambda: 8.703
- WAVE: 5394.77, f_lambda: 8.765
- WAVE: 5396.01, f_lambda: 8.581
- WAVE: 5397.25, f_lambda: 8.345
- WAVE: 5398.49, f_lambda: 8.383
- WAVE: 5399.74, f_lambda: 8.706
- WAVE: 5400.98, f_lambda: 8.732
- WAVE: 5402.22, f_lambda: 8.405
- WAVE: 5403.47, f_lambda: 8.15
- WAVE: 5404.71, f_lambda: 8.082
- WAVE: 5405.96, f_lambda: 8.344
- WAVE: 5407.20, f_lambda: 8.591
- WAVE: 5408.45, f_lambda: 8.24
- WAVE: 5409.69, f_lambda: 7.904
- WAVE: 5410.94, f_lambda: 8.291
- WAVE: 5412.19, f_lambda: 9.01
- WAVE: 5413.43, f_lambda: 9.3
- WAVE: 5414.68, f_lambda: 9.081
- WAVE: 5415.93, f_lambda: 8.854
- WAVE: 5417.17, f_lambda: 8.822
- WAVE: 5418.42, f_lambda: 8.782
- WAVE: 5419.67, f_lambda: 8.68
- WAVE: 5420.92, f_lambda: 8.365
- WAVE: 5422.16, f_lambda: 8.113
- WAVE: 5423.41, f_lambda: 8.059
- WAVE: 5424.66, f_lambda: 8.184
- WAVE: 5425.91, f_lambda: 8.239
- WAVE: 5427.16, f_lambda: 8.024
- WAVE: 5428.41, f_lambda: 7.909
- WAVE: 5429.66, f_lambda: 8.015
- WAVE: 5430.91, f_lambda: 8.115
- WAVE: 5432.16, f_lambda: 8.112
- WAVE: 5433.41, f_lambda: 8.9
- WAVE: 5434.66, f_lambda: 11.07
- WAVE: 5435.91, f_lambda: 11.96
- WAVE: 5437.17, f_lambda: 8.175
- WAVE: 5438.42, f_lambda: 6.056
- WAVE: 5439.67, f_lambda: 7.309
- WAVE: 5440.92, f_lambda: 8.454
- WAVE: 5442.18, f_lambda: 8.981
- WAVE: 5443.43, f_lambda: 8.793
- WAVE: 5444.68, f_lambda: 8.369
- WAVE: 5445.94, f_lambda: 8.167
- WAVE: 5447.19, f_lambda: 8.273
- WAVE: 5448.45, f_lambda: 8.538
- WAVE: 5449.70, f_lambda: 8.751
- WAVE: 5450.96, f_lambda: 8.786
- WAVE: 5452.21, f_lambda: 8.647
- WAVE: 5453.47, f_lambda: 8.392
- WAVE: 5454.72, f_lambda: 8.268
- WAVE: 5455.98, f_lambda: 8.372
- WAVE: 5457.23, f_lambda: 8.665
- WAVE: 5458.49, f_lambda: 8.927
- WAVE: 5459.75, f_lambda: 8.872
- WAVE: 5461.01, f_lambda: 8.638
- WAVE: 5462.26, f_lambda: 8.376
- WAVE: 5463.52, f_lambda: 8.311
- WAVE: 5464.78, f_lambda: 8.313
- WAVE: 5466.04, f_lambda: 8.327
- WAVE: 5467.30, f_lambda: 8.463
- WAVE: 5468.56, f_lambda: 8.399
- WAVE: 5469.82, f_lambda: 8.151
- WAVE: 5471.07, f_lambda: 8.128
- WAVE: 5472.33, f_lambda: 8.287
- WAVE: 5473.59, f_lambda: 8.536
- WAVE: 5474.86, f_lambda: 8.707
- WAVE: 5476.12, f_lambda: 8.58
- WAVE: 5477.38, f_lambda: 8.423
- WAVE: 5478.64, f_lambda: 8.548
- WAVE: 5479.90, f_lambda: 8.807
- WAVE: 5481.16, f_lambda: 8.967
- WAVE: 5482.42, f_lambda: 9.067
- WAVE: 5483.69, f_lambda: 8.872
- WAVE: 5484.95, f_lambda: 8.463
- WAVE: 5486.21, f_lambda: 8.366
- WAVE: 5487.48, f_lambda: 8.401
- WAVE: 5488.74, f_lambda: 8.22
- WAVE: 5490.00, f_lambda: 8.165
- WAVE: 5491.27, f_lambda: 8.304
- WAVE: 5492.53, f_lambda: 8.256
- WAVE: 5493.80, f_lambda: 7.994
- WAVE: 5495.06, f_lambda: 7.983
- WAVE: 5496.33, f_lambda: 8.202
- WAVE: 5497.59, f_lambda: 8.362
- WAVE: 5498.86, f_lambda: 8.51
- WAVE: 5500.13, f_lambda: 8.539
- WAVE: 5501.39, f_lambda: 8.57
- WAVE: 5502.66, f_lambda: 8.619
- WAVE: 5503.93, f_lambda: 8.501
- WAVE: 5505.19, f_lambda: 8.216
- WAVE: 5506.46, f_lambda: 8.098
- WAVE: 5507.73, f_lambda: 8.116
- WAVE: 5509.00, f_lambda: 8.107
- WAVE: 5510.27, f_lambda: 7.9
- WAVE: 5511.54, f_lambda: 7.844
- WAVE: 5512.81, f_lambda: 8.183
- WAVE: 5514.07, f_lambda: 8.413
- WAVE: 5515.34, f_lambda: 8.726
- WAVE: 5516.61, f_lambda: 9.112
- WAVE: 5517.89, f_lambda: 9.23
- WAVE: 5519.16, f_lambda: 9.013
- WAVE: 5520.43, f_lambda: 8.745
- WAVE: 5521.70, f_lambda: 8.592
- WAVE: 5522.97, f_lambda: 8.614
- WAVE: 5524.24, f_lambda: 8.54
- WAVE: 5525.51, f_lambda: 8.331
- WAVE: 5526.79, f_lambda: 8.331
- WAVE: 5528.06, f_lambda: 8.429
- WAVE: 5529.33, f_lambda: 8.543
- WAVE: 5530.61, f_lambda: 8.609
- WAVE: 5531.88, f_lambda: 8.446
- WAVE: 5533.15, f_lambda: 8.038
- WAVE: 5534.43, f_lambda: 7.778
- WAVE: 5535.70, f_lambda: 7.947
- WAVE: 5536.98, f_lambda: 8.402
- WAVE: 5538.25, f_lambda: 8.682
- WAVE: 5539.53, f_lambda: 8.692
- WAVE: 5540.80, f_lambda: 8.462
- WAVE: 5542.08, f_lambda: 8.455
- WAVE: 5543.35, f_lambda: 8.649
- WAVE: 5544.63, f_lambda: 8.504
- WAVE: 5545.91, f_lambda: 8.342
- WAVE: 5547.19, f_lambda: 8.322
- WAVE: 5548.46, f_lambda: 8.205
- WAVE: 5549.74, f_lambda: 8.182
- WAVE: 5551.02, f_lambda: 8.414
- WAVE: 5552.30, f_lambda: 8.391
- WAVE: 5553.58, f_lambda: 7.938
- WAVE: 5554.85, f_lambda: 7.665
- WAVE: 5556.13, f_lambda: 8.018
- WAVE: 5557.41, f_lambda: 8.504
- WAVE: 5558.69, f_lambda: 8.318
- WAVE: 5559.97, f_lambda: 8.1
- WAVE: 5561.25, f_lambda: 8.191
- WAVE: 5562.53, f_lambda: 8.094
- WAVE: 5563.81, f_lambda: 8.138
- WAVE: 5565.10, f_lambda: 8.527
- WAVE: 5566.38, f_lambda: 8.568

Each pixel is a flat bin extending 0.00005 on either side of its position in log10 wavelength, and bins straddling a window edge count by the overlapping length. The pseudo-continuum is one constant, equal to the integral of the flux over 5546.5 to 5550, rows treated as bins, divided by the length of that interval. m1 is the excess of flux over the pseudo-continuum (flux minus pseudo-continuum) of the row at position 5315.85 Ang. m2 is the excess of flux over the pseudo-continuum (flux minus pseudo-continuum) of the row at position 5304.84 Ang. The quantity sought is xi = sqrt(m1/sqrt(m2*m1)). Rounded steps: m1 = 0.48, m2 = 0.98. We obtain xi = 0.8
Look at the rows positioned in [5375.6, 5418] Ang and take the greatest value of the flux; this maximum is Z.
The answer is 9.342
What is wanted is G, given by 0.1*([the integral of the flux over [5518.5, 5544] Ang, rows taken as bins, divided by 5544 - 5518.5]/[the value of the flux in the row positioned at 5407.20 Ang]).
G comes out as 0.099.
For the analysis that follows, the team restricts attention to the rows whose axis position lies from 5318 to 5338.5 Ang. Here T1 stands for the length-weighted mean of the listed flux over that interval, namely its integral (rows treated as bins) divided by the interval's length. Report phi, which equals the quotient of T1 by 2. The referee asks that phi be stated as 4.50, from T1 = 9.01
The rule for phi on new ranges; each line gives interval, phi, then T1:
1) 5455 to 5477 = 4.23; 8.47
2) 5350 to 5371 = 4.29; 8.58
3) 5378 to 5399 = 4.32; 8.64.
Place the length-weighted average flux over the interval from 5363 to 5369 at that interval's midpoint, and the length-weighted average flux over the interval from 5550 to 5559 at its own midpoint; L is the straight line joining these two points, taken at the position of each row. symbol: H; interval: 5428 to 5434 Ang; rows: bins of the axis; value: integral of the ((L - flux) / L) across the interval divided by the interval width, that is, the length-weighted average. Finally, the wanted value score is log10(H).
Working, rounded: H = 0.0052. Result -2.28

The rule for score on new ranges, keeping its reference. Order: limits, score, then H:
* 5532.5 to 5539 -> -2.94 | 0.0011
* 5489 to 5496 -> -2.07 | 0.0086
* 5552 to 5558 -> -1.95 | 0.0112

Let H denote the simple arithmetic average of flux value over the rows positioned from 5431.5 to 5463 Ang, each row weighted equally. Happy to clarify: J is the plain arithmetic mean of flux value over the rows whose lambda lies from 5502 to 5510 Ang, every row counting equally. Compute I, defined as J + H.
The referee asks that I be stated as 16.9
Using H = 8.63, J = 8.3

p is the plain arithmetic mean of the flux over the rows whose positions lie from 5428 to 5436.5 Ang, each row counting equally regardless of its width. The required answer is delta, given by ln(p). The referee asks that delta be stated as 2.21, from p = 9.2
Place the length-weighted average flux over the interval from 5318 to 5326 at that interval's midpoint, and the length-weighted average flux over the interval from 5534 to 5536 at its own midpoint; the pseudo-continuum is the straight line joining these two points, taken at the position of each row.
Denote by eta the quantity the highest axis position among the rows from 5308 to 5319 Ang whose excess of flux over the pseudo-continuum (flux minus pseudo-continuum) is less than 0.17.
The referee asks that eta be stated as 5318.30 Ang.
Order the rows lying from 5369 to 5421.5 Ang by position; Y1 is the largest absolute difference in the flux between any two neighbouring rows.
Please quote 0.72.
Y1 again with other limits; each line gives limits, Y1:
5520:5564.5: 0.49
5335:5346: 0.55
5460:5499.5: 0.41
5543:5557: 0.45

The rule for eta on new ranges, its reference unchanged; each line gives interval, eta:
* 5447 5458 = 5455.98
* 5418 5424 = 5423.41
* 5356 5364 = 5363.80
